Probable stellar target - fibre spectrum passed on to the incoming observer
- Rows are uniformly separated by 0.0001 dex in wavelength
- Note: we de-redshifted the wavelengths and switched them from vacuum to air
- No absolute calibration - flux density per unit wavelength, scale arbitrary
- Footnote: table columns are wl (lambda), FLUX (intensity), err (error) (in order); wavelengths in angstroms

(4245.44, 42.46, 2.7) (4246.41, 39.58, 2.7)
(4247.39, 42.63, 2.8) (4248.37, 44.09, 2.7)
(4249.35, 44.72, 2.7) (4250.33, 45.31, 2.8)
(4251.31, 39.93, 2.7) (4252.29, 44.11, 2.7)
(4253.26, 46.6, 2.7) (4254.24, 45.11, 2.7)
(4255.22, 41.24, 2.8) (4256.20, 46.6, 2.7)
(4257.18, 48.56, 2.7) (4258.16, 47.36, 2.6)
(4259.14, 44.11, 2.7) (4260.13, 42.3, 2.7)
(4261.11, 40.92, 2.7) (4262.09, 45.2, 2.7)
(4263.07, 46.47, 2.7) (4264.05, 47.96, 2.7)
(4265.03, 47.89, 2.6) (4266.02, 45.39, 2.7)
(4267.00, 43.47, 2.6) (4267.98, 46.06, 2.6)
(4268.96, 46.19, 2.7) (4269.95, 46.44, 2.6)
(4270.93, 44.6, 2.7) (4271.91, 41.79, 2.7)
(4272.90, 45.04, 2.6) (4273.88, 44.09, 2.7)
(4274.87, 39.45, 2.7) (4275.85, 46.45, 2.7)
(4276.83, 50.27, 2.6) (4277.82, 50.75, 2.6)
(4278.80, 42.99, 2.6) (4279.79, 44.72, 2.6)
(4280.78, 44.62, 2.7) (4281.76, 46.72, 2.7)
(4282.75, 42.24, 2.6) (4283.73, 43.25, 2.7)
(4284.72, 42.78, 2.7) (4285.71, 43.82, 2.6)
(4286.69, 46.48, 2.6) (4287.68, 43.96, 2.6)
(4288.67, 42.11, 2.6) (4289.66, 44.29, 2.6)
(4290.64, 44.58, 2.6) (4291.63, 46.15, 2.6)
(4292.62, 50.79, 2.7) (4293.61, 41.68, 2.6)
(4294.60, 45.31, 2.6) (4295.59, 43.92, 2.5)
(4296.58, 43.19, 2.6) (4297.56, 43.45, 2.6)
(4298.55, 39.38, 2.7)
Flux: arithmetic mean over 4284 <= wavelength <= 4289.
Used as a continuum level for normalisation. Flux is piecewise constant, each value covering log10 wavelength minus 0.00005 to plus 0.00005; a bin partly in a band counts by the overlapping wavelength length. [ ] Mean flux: 43.8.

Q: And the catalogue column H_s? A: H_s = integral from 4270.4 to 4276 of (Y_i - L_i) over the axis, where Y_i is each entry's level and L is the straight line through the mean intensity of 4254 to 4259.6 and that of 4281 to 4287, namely -7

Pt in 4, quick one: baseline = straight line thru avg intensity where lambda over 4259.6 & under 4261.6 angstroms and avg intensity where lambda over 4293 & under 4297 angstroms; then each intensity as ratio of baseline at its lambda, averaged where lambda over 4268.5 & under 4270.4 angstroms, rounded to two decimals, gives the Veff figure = 1.10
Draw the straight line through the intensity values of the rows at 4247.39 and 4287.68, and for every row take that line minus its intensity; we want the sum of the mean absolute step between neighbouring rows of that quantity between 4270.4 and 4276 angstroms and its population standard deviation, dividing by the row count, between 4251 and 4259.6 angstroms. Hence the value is 6.4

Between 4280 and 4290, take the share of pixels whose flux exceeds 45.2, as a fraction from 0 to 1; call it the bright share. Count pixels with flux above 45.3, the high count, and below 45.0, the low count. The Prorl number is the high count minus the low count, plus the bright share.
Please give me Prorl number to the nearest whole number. -6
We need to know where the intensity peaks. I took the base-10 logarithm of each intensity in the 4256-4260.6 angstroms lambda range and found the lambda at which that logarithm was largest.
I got 4257.18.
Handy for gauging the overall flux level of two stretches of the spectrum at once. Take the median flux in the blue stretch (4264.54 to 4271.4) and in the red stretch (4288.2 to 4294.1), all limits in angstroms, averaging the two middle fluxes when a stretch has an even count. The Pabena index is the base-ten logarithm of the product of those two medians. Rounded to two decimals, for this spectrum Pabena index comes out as 3.31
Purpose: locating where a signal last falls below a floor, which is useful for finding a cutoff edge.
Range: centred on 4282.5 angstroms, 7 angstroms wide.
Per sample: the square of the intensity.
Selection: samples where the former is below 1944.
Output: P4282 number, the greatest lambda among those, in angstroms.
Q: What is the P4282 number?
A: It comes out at 4285.71 angstroms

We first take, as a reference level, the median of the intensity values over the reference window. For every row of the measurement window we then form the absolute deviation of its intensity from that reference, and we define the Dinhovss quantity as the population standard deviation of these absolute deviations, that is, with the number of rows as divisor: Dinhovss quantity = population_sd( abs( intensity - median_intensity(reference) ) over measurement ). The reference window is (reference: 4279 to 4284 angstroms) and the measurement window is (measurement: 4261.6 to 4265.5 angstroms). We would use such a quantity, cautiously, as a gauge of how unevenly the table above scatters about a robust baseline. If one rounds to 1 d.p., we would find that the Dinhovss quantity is 1.1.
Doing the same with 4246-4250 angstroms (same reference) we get 1.9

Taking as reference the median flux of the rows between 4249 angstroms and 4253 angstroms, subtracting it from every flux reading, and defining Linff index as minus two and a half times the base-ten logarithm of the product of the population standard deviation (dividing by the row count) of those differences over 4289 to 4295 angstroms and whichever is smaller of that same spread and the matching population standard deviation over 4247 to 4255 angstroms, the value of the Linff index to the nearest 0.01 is -1.79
